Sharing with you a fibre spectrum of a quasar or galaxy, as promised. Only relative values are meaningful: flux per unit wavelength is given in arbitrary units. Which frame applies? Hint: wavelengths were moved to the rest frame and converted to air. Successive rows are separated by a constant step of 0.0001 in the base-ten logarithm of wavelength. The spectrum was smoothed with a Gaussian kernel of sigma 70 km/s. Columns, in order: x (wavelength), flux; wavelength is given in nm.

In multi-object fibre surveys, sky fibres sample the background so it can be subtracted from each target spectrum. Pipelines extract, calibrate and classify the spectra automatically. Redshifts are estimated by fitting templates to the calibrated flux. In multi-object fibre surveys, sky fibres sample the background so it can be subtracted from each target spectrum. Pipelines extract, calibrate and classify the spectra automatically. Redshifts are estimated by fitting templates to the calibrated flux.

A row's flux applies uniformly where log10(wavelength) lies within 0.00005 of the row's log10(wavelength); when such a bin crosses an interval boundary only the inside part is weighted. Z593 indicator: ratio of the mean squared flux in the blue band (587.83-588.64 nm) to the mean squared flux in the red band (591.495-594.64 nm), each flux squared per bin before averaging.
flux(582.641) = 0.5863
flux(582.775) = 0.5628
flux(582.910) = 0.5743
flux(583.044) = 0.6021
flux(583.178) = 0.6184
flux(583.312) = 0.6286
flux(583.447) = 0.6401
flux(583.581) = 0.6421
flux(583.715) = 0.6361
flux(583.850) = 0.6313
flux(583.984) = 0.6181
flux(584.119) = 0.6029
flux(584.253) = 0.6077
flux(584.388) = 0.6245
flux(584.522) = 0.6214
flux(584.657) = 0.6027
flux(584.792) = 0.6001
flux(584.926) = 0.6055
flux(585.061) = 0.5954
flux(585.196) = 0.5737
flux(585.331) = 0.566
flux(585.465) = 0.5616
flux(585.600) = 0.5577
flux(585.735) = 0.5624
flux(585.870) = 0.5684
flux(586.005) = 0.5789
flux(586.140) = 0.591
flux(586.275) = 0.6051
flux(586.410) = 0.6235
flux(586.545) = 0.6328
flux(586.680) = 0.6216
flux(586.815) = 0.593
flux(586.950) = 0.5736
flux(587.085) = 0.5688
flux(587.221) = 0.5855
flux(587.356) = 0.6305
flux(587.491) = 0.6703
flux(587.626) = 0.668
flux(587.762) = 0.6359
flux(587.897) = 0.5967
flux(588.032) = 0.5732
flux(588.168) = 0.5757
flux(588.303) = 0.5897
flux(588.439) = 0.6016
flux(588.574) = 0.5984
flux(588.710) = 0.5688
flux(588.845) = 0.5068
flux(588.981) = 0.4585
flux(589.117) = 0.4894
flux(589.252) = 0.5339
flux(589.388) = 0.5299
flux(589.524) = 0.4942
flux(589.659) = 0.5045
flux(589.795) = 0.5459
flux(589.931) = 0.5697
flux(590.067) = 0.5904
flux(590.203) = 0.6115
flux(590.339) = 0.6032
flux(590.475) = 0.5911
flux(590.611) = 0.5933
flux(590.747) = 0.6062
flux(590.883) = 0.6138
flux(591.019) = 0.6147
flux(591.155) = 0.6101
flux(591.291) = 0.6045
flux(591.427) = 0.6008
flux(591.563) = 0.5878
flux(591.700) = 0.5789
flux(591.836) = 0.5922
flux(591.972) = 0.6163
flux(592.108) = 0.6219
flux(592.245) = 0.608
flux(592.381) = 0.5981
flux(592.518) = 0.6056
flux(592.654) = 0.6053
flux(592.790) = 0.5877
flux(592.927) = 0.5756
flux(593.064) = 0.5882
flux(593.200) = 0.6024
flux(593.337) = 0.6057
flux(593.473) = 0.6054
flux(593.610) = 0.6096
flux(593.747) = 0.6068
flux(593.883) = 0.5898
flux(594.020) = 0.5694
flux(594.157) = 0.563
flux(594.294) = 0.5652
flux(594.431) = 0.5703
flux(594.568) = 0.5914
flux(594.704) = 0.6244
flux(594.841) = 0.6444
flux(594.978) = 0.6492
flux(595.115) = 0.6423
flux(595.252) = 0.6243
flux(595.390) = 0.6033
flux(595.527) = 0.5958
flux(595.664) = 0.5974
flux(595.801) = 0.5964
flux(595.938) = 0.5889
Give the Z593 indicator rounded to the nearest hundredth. 0.99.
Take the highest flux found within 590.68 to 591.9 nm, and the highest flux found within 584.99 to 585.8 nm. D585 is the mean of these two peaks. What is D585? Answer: 0.605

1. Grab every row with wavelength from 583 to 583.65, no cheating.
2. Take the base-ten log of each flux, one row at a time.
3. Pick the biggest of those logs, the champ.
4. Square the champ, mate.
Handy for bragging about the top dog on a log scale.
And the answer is 0.037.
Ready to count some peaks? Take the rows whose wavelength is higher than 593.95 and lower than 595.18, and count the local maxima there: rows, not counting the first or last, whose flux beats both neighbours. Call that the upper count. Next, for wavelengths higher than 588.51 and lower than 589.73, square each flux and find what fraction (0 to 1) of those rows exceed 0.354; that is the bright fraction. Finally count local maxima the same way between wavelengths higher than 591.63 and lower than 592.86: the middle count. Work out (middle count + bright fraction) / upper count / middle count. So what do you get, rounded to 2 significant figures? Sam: 1.1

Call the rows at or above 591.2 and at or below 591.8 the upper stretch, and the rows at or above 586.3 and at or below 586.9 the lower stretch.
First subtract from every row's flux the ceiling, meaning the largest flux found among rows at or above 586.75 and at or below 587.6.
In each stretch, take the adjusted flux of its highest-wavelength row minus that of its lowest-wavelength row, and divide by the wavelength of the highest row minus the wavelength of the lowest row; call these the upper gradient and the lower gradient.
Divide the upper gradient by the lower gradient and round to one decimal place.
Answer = 0.8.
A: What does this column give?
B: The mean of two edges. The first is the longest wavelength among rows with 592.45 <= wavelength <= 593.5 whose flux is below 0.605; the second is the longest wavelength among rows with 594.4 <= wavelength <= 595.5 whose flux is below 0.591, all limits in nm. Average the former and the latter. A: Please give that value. 593.82 nm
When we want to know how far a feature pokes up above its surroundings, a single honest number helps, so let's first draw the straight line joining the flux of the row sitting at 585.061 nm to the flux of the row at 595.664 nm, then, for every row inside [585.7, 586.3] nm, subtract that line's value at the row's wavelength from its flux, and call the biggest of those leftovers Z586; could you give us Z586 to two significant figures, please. 0.0095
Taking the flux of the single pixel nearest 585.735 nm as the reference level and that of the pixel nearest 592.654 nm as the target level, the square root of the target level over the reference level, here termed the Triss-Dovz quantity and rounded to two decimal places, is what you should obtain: 1.04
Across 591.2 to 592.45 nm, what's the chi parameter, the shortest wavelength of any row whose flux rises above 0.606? 591.972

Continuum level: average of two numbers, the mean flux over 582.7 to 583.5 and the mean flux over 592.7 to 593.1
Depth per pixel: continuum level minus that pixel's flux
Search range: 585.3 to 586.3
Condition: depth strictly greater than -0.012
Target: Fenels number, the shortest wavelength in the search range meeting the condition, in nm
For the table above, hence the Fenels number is 585.331 nm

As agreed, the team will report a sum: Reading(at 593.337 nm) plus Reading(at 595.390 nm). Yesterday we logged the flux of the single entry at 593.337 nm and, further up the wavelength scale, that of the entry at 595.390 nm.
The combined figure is 1.21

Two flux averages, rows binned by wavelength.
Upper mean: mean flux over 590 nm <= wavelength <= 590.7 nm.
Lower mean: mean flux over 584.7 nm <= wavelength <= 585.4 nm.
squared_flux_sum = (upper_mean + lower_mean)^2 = 1.41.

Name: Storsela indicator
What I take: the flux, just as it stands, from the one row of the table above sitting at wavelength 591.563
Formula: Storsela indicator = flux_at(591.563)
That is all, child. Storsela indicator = 0.5878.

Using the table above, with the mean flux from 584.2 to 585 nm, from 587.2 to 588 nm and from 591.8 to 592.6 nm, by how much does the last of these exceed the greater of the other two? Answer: -0.024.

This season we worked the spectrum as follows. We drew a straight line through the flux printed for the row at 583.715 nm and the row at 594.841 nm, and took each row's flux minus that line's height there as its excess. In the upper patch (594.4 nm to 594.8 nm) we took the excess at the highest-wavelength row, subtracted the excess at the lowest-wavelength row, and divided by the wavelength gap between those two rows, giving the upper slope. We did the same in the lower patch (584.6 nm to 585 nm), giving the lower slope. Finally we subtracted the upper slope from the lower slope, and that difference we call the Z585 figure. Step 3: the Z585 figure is -0.19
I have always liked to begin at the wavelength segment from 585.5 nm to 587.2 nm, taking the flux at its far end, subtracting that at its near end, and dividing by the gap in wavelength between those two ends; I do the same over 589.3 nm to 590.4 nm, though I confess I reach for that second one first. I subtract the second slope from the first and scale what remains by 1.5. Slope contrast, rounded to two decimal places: -0.10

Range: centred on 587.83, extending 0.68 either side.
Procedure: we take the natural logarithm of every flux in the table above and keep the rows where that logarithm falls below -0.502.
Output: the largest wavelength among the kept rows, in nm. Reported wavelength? 588.439 nm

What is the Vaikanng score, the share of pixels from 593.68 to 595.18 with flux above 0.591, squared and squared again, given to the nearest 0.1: 0.1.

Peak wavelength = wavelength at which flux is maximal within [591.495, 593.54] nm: 592.108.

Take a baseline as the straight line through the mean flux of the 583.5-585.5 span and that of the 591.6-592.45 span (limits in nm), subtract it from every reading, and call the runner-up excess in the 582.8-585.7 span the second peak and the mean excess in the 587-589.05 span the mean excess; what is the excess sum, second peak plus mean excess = 0.02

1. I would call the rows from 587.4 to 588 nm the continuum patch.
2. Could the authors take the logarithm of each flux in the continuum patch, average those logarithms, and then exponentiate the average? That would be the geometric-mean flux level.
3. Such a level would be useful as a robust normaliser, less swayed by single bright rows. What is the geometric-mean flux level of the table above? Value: 0.642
